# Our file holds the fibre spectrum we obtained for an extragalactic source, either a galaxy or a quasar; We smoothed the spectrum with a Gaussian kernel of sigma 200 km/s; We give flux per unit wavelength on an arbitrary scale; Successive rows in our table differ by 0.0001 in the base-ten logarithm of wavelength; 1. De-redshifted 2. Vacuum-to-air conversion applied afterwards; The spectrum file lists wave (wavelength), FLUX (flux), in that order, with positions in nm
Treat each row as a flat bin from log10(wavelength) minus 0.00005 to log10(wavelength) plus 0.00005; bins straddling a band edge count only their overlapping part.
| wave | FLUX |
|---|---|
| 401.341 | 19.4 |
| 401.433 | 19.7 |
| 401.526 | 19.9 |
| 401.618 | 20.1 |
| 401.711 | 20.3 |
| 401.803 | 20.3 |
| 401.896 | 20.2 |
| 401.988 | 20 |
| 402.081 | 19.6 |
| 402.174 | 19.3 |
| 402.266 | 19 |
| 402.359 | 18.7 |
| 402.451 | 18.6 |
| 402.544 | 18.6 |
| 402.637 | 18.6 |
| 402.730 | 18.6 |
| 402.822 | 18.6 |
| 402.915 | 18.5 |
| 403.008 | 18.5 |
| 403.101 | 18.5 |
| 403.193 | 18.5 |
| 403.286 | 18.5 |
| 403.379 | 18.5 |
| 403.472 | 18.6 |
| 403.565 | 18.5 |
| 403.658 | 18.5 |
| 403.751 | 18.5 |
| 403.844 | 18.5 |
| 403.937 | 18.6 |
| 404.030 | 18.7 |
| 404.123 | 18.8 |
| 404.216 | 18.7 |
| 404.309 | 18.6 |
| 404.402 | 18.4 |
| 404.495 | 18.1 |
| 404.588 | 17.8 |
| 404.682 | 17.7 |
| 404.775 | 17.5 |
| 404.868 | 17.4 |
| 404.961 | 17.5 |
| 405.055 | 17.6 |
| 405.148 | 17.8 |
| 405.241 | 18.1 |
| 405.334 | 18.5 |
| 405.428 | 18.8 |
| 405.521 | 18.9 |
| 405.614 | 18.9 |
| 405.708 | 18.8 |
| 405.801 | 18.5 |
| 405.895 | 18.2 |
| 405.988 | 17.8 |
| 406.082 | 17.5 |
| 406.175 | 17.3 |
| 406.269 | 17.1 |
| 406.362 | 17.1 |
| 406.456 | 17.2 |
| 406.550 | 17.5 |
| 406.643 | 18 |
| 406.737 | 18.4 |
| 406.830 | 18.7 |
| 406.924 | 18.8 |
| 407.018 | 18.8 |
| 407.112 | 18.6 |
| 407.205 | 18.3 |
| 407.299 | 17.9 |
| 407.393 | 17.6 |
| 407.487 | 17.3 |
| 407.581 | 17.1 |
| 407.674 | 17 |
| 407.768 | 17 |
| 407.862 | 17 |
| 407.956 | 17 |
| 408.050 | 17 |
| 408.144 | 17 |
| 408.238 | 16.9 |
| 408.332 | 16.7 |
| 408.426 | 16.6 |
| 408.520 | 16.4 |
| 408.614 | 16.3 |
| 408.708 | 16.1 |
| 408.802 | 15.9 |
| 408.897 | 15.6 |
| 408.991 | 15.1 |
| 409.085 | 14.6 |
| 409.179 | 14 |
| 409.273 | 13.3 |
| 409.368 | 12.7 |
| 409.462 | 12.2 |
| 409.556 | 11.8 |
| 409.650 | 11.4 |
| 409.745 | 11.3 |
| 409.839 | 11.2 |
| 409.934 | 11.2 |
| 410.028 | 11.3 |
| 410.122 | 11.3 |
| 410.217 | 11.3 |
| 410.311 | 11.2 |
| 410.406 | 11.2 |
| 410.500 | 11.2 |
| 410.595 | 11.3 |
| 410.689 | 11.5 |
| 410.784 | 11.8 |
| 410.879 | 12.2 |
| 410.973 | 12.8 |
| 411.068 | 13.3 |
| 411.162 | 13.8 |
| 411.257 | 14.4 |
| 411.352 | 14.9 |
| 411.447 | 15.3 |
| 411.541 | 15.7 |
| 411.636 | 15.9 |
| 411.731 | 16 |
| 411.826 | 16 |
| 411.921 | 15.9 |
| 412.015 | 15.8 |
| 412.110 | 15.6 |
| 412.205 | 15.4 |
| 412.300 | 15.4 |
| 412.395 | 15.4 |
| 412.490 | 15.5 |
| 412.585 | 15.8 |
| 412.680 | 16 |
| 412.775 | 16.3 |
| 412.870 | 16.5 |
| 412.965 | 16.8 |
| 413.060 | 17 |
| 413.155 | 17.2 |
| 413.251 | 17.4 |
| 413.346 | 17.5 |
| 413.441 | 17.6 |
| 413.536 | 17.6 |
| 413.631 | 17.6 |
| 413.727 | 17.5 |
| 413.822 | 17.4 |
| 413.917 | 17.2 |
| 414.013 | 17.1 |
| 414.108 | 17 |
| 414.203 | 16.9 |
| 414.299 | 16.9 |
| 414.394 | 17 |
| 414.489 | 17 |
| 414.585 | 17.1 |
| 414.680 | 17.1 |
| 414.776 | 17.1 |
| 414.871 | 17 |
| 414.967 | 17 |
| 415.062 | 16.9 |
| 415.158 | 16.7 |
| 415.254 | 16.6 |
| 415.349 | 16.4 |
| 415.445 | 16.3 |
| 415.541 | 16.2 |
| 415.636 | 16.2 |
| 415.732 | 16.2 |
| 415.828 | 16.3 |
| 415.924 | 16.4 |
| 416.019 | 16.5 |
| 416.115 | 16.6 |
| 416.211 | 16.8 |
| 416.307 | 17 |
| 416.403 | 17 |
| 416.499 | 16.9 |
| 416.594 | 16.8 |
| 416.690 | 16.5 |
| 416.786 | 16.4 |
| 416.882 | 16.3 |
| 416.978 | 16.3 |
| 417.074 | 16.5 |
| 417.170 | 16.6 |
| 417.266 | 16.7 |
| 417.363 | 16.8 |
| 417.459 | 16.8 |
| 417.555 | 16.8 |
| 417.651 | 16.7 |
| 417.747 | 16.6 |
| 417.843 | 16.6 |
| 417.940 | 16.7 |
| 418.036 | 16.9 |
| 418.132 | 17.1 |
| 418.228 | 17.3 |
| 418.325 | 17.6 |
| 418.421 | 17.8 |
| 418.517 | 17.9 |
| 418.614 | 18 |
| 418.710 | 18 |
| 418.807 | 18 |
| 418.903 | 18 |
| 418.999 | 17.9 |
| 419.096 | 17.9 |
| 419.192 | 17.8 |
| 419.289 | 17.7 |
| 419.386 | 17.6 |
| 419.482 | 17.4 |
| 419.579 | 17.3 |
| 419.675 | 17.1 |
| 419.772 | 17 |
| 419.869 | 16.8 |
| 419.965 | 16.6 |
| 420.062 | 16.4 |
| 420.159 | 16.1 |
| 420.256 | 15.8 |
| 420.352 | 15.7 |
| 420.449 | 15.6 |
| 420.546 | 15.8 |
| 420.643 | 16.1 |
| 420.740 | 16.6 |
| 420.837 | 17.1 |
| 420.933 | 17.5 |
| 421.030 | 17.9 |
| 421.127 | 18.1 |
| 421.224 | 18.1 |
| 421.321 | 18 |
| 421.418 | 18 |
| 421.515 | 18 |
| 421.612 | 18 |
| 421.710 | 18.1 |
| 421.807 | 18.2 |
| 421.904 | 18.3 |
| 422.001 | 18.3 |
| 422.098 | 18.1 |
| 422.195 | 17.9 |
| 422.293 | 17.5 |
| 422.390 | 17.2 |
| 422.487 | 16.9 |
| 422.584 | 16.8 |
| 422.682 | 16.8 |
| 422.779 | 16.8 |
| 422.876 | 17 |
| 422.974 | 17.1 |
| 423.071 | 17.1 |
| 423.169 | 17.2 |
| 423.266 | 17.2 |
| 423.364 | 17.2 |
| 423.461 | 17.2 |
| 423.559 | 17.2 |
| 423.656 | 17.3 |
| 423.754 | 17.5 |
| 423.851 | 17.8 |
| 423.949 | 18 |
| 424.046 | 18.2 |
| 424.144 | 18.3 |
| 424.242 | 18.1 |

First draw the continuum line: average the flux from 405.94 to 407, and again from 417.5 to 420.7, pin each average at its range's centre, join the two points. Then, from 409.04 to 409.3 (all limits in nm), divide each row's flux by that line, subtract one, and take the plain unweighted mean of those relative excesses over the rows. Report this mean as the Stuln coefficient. -0.21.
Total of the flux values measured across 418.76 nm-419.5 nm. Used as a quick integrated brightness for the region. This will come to 142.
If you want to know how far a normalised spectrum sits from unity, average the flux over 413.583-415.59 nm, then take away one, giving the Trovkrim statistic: 16.0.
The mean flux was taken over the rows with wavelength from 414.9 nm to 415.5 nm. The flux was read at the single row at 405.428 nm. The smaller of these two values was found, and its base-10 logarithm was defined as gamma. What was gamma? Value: 1.22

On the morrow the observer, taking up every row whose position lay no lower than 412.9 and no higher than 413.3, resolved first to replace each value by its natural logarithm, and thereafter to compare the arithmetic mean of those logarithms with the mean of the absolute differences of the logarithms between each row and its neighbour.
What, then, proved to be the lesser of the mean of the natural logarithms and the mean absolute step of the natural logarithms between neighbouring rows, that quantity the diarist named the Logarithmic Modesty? 0.012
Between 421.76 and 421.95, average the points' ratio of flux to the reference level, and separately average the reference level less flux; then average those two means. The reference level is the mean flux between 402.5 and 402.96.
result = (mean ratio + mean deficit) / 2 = 0.7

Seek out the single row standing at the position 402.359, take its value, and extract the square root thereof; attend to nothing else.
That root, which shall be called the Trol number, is 4.32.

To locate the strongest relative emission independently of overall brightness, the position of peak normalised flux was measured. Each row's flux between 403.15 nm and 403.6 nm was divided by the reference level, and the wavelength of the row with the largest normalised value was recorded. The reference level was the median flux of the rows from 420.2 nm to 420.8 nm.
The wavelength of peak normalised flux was 403.472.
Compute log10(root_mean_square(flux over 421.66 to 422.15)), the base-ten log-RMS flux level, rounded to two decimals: 1.26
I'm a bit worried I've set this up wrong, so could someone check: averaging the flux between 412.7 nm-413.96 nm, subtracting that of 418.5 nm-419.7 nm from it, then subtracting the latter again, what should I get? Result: -18.3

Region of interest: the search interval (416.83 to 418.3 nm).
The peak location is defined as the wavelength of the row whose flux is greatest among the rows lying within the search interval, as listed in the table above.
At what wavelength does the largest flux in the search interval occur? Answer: 418.228 nm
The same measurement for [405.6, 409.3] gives 405.614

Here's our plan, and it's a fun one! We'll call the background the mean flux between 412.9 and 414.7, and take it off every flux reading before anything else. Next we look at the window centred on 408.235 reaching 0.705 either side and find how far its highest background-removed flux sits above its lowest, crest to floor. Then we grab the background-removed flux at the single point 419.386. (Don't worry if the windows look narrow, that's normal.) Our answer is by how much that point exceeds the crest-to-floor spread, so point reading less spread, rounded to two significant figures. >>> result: -1.1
